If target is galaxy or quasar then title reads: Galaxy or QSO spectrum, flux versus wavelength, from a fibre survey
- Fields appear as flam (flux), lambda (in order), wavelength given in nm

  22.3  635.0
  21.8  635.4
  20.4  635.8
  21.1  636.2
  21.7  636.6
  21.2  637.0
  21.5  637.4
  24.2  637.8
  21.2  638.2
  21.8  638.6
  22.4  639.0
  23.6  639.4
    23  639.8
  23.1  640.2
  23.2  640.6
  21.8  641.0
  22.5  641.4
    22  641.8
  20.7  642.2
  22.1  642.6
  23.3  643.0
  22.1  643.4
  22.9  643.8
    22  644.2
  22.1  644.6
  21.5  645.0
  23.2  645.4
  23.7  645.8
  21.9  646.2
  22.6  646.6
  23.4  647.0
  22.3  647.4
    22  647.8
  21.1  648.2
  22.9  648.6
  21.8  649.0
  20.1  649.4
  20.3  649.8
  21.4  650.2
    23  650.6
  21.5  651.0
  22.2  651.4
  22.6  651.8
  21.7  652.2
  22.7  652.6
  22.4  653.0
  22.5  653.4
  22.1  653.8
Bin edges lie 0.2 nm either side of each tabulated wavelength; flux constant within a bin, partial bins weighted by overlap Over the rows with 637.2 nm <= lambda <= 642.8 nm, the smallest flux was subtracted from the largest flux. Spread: 3.5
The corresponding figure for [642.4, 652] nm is 3.6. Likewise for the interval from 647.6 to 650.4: 2.8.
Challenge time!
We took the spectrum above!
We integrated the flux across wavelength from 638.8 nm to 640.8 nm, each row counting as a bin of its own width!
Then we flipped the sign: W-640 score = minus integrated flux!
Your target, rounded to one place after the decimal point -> -46.1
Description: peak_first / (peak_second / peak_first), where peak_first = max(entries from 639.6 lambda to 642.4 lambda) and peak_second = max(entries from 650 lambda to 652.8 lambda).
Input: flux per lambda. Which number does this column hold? 23.4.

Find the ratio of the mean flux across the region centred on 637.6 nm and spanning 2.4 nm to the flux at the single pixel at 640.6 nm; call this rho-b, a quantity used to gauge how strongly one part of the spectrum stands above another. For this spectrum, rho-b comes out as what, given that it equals 0.95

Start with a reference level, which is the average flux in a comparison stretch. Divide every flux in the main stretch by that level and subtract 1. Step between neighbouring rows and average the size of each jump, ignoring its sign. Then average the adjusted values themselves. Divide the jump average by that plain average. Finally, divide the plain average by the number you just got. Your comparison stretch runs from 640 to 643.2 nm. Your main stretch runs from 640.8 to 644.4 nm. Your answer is 0.001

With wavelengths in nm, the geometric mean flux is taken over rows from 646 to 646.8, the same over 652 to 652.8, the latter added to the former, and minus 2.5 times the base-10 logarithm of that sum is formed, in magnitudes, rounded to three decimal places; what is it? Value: -4.119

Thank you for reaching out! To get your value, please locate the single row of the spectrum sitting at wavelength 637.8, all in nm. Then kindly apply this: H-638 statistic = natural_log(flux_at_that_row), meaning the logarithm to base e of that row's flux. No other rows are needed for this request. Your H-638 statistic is 3.19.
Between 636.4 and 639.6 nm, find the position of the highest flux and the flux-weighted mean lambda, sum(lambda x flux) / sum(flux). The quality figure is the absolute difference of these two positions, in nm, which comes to 0.22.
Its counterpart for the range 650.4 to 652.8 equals 1.00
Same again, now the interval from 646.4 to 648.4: 0.38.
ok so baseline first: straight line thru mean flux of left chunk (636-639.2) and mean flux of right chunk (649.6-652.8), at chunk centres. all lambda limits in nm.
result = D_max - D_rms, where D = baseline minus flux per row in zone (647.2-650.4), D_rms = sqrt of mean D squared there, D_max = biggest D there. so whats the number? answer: 0.8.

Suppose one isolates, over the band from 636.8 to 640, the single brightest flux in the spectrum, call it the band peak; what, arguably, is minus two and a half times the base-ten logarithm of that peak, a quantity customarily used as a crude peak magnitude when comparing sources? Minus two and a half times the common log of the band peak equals -3.46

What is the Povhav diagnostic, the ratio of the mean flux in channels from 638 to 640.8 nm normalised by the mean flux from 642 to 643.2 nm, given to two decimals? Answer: 1.03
